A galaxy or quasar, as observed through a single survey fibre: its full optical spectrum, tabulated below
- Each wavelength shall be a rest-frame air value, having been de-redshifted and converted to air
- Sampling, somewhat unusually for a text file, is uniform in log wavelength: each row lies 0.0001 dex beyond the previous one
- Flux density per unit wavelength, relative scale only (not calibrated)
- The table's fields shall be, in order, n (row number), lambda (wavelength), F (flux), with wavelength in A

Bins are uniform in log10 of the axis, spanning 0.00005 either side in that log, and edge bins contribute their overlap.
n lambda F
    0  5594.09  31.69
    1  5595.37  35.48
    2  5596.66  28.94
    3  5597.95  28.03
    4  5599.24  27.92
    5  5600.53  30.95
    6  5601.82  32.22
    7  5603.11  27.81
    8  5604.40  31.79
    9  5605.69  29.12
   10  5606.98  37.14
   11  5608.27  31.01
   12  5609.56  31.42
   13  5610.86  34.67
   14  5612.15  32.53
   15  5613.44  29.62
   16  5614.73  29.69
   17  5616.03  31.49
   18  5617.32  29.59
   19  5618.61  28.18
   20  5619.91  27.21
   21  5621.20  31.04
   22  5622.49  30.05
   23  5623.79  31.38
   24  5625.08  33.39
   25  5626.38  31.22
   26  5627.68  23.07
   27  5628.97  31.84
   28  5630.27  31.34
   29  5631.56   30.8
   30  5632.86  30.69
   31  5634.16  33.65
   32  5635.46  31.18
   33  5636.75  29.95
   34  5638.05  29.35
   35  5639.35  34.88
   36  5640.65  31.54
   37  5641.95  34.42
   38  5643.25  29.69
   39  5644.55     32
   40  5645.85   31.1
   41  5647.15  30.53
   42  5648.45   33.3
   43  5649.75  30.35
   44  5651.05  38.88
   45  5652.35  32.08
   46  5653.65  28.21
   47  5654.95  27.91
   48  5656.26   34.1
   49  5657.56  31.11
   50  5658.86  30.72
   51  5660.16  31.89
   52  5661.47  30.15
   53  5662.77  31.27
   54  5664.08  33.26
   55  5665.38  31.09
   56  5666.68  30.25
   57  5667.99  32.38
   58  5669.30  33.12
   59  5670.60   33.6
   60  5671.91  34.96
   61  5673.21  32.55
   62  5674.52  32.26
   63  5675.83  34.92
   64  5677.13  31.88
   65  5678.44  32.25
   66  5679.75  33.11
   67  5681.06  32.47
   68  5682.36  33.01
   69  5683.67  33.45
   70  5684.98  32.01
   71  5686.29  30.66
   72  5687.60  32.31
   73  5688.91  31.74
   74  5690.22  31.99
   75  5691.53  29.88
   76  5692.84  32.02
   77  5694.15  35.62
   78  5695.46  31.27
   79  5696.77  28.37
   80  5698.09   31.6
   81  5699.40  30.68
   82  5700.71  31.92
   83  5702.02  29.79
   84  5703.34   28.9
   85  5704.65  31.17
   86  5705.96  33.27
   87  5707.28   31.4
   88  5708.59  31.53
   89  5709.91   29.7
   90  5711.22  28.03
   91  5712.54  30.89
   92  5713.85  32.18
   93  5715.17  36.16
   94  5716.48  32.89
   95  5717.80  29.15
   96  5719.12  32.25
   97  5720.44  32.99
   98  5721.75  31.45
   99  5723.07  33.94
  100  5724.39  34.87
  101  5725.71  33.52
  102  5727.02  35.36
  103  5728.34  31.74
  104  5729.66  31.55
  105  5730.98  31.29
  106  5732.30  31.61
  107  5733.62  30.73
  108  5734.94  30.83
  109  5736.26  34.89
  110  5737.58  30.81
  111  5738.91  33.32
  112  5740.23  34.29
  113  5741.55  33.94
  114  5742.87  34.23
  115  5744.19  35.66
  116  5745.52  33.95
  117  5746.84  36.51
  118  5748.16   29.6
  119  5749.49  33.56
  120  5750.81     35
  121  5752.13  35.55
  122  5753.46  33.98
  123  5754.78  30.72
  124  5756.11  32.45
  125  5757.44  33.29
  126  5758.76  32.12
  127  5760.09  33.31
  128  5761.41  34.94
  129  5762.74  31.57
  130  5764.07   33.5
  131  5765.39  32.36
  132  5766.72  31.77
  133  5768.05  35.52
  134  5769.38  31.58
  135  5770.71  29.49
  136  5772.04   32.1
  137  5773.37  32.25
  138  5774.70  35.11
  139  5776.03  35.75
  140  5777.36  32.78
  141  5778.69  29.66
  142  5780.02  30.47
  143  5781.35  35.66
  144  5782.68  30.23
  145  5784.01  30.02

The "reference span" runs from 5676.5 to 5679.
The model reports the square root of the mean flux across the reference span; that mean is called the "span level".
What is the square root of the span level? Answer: 5.66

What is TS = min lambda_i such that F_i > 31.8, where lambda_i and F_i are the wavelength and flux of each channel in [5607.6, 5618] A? 5610.86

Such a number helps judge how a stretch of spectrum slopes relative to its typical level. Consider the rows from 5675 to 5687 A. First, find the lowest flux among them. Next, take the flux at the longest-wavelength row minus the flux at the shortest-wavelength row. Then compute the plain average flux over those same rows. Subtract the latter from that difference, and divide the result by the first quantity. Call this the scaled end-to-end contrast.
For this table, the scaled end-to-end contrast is -1.20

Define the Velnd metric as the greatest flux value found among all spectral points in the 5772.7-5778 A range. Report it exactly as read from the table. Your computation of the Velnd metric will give 35.75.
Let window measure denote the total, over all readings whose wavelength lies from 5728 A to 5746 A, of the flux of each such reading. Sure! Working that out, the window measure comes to 459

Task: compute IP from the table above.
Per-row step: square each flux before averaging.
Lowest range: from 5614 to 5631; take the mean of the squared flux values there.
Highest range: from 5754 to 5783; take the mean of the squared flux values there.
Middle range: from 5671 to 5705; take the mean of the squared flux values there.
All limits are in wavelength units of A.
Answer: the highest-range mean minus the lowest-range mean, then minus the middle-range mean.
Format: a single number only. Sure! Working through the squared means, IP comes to -863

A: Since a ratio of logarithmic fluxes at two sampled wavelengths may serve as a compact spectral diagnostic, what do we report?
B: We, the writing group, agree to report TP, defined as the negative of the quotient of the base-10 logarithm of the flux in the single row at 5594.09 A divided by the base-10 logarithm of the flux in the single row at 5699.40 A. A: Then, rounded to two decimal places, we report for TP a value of -1.01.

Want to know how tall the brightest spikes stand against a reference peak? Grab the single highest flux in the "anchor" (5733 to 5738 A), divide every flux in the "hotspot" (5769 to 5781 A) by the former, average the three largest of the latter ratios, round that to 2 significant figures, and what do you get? 0.99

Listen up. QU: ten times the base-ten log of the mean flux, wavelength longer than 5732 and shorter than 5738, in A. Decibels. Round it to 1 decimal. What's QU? 15.0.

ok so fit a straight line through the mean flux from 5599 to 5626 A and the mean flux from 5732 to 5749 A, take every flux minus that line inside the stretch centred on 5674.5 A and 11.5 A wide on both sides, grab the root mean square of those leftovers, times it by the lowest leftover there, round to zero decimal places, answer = -2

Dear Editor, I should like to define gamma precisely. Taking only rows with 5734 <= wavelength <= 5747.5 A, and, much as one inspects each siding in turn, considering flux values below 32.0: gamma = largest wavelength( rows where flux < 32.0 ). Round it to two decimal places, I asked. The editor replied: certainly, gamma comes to 5737.58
